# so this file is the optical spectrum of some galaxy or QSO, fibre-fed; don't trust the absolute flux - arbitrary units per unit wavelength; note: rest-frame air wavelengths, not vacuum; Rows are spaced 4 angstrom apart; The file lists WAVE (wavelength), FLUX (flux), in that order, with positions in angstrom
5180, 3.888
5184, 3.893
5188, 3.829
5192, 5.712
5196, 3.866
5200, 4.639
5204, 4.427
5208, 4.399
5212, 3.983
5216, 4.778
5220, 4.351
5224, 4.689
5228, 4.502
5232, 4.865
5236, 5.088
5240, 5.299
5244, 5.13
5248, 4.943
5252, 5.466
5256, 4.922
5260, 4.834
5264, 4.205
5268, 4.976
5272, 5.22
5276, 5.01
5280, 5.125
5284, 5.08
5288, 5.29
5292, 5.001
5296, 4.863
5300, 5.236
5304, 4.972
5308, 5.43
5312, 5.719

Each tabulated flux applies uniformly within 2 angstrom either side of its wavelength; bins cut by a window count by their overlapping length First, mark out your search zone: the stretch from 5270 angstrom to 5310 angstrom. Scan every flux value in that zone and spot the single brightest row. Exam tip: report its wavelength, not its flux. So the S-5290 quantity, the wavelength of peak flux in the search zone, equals 5308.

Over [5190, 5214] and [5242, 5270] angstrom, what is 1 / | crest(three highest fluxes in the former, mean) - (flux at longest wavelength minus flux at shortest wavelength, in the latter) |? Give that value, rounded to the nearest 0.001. 0.197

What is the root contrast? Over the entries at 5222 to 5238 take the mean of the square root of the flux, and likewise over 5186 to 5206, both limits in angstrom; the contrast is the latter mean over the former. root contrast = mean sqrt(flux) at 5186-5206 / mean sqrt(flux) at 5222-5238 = 0.97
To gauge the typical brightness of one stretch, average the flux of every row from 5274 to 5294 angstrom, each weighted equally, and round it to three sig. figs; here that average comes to 5.10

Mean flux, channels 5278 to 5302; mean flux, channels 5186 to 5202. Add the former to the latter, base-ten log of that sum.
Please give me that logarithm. 0.98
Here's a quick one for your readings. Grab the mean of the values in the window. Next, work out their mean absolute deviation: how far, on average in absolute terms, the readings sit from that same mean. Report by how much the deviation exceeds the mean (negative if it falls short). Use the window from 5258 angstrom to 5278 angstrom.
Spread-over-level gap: -4.6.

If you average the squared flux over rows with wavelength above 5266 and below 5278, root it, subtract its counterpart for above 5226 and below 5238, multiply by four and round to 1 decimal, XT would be 1.0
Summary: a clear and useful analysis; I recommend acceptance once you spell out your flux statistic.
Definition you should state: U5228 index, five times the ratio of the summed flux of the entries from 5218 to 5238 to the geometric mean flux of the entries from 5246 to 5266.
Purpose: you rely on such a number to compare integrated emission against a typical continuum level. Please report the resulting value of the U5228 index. 24.2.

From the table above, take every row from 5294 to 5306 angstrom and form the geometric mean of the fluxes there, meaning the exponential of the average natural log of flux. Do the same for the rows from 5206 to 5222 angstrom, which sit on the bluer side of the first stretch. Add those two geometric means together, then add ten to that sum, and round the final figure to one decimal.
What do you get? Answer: 19.4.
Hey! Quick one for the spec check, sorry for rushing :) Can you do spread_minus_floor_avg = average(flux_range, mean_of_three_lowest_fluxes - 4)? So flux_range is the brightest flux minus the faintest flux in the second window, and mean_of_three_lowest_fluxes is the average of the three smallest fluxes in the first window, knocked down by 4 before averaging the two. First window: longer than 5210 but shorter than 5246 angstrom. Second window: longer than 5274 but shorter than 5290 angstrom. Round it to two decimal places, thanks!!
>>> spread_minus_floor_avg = 0.28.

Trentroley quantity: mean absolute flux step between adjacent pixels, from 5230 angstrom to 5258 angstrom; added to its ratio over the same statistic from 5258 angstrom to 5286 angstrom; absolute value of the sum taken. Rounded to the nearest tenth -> 1.2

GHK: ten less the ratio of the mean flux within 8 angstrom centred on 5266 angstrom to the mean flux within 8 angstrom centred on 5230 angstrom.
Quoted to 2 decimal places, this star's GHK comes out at 9.02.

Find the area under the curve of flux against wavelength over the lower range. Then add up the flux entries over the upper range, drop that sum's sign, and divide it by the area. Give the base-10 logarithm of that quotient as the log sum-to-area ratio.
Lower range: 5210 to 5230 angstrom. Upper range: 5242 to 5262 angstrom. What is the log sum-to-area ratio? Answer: -0.547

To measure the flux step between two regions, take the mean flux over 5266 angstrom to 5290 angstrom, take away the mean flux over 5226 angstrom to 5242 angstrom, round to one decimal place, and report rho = 0.2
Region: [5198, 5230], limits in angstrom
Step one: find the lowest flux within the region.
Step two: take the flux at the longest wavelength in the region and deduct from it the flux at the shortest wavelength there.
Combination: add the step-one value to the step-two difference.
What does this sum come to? 3.8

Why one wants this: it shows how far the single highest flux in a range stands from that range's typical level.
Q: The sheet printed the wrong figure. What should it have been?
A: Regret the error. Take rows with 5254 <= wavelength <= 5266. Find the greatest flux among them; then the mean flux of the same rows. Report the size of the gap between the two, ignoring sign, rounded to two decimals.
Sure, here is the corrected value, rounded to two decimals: 0.27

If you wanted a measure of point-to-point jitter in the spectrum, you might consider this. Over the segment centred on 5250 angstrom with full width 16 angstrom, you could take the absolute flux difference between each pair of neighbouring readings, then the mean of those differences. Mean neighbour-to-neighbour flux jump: 0.42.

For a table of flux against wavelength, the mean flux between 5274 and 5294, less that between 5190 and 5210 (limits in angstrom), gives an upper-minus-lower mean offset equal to 0.5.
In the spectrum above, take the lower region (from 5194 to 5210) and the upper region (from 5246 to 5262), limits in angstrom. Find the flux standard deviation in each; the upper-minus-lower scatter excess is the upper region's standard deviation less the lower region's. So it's -0.04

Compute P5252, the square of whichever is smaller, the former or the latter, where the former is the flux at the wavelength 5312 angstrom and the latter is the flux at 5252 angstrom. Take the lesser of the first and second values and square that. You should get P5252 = 30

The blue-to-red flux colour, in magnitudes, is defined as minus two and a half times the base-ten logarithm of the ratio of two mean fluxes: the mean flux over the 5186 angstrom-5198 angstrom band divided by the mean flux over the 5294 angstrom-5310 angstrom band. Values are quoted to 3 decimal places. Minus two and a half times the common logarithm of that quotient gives 0.149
